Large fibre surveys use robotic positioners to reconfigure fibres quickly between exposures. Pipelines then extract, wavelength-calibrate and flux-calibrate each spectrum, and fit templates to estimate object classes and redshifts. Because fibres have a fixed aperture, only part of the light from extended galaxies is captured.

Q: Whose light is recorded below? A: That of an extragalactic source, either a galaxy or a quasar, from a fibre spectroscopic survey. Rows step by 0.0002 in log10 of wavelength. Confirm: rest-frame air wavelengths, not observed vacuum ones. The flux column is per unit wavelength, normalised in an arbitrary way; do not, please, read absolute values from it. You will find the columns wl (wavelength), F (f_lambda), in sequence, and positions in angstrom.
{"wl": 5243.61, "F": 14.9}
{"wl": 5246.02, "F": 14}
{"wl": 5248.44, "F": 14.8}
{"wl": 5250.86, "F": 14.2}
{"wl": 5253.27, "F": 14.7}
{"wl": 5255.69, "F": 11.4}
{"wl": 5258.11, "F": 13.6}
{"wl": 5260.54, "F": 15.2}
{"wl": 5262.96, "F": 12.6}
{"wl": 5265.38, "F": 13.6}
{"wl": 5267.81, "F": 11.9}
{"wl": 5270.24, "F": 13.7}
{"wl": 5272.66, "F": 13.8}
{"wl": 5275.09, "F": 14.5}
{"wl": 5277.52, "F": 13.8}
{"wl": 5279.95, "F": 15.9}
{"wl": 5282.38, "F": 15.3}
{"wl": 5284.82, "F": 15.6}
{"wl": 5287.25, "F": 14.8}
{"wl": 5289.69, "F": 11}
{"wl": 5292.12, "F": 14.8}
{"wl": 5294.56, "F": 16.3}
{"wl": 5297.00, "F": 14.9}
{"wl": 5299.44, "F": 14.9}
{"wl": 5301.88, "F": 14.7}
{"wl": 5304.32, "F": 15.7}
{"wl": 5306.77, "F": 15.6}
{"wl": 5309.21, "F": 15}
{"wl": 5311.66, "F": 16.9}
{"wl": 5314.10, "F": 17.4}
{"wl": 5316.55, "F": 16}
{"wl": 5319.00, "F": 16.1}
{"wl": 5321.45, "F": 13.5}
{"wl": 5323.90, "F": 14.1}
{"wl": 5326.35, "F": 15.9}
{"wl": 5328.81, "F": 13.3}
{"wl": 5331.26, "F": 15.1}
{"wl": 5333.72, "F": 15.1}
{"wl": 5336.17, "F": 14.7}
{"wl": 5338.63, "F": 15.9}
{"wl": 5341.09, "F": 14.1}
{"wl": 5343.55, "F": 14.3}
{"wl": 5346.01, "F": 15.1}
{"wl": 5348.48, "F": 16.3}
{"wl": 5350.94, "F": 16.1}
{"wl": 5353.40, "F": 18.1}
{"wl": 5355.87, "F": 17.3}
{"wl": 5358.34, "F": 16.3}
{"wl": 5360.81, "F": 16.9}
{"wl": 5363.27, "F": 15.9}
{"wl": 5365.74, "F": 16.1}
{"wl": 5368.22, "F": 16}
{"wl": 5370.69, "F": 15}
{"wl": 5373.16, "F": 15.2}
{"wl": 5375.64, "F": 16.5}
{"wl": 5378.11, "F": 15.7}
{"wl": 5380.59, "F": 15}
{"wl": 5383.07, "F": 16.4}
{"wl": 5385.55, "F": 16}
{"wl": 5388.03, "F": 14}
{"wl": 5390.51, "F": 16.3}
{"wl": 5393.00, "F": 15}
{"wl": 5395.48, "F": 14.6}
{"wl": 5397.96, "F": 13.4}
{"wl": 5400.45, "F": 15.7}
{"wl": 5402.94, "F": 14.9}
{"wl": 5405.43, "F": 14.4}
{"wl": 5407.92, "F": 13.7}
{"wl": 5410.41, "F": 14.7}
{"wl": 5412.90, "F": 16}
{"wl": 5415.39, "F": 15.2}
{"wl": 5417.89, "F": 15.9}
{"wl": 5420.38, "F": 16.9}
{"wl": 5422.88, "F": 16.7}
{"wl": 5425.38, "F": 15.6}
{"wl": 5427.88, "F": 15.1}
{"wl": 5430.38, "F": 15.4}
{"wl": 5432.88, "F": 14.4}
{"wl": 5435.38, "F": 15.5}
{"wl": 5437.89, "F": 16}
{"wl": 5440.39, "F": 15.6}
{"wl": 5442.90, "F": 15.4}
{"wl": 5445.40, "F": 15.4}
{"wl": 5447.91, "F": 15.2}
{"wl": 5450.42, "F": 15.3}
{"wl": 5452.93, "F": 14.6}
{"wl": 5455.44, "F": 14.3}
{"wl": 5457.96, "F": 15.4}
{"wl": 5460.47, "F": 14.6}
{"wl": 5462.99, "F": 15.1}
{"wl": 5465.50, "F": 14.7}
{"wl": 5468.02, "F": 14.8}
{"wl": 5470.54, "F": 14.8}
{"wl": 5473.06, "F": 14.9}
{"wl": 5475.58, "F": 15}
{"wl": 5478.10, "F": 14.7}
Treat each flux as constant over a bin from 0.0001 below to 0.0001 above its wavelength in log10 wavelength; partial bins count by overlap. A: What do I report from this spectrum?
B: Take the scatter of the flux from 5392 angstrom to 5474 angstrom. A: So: 0.7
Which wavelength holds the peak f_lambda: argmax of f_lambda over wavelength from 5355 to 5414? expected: 5355.87 angstrom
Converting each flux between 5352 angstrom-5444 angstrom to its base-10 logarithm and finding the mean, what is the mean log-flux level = 1.192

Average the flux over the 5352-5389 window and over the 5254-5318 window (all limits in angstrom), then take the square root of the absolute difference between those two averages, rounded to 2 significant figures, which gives 1.2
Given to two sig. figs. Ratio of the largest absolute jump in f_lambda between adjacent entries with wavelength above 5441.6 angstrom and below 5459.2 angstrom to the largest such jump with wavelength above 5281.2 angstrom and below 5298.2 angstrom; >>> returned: 0.29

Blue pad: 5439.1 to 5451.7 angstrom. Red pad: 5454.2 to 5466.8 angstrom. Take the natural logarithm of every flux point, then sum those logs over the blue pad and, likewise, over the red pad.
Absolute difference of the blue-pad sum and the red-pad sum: 0.19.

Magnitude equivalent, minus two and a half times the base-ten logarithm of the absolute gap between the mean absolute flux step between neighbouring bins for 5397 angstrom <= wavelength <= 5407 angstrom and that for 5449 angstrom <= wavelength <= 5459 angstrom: 0.8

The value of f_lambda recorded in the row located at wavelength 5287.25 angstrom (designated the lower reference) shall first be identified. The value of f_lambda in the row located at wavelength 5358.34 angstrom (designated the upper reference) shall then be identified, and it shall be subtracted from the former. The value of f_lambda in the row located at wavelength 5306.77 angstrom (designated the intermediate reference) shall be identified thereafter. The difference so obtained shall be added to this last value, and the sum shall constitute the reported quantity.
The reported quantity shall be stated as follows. 14.1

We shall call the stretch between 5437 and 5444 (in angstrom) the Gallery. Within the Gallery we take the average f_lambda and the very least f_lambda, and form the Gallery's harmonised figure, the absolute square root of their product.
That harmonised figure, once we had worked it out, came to 15.5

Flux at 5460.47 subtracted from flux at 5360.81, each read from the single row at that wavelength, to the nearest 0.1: 2.3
